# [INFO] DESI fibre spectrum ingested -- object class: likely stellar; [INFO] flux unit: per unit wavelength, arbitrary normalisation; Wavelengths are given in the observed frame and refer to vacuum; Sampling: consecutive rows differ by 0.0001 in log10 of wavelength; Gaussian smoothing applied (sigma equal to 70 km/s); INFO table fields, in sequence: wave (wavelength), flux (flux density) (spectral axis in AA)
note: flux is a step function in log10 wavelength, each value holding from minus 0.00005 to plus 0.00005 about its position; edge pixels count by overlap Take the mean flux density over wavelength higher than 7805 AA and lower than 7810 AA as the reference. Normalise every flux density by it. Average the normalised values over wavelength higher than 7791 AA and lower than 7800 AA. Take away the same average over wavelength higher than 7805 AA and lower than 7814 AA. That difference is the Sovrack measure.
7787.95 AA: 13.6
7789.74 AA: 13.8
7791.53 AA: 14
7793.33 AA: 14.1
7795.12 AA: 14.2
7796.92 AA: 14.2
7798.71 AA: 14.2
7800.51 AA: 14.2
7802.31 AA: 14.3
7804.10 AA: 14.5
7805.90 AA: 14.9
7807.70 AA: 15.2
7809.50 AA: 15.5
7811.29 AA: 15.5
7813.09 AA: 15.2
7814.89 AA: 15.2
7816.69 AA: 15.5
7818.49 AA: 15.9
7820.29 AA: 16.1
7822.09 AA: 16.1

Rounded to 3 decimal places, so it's -0.074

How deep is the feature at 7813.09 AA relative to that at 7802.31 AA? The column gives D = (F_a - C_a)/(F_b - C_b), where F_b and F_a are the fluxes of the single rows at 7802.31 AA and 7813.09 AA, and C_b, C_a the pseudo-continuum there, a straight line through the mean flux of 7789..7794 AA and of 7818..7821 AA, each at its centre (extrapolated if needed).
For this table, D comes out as 0.75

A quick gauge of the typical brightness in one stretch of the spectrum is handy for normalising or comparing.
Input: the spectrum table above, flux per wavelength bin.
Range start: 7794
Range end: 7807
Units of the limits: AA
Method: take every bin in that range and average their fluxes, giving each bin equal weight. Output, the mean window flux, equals 14.4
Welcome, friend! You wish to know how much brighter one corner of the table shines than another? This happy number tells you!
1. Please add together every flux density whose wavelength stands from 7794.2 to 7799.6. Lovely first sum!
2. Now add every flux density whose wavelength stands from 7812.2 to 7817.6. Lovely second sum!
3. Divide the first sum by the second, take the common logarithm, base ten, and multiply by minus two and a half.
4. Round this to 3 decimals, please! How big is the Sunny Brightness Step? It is 0.081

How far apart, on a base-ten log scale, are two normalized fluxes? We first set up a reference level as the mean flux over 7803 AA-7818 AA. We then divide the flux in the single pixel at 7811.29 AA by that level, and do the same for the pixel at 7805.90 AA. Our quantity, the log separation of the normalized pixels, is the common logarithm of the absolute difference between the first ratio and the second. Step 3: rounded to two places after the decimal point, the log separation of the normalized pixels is -1.40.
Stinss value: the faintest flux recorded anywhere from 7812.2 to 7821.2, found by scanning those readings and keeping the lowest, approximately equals 15.2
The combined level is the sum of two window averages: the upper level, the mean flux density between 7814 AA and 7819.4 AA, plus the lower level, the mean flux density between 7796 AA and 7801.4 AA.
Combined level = 29.7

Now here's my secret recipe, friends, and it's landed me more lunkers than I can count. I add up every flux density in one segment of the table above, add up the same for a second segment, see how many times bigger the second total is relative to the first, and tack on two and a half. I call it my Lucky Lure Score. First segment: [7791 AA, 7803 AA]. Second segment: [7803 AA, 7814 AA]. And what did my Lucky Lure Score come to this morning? 3.4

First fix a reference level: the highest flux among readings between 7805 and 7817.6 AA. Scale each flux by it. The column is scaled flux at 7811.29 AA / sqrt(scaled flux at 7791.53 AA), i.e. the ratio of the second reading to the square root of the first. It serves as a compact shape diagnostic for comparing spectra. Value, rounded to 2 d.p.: 1.05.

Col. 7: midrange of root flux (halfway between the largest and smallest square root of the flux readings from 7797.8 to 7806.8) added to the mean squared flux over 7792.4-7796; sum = 204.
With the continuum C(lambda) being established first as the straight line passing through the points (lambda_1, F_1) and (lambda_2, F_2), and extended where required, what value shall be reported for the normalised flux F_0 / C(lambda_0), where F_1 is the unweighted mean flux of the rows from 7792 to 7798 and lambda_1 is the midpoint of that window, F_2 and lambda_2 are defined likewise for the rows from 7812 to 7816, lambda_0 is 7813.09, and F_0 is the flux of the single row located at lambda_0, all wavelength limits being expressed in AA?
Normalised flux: 1.00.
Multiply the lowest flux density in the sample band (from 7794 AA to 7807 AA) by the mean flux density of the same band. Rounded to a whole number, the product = 204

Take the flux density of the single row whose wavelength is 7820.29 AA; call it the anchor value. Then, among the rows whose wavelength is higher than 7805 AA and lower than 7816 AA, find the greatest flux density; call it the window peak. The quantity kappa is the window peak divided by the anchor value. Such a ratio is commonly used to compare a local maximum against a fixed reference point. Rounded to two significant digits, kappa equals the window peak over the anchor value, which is 0.96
